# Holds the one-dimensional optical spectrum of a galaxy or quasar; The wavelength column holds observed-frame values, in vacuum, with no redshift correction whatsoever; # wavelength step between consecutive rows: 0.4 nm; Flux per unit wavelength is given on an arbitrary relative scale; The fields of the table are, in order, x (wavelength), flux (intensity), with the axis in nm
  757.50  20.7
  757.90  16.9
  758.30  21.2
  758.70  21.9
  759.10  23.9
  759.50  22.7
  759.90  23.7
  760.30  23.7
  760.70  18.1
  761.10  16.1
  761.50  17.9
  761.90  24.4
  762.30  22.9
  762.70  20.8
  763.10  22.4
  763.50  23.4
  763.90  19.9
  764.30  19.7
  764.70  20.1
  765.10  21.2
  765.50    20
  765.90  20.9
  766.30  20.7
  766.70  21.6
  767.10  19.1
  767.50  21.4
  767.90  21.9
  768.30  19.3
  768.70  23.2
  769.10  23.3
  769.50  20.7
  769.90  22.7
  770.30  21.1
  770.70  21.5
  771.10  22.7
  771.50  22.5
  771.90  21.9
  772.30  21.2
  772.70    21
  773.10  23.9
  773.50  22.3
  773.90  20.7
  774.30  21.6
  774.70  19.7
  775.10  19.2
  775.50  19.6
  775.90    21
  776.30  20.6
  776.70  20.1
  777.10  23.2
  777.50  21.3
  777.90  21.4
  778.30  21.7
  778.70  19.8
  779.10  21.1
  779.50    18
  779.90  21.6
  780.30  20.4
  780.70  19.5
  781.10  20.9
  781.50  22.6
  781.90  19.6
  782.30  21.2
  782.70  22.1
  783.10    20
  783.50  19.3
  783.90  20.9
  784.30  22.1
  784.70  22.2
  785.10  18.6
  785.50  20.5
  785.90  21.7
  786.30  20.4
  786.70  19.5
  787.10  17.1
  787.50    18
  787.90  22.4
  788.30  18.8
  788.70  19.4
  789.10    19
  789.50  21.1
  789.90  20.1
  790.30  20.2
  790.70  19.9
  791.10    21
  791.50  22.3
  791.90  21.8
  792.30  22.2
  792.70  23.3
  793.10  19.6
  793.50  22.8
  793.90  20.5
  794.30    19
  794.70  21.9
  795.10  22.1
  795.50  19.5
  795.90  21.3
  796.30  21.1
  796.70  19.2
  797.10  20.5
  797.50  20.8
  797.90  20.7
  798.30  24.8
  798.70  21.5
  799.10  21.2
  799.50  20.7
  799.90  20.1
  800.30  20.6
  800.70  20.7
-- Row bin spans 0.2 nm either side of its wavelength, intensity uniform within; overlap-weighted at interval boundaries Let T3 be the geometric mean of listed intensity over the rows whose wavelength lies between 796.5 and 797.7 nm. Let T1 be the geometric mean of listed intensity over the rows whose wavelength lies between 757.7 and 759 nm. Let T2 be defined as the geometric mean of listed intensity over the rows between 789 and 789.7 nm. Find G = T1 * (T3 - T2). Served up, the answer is 3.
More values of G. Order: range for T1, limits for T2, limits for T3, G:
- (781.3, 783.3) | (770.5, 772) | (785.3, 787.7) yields -56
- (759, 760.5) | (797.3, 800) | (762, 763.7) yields 23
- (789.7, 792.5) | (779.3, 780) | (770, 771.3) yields 43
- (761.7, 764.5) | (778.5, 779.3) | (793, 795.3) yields 11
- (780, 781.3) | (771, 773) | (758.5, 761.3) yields -13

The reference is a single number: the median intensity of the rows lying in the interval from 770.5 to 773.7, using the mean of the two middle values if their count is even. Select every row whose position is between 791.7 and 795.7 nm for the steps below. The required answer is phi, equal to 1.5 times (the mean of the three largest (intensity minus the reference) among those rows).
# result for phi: 1.0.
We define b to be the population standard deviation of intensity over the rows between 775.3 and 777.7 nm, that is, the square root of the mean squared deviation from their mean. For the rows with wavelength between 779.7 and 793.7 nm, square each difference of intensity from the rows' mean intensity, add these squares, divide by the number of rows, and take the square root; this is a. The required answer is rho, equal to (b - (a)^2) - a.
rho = -2.4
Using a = 1.46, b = 1.14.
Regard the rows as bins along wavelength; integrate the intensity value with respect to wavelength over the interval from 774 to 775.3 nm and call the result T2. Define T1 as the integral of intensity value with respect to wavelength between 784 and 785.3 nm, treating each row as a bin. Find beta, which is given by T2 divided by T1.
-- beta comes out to 0.96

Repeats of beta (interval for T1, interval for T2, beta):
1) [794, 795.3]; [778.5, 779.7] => 0.86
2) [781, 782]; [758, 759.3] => 1.34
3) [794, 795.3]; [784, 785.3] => 1.00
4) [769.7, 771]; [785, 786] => 0.71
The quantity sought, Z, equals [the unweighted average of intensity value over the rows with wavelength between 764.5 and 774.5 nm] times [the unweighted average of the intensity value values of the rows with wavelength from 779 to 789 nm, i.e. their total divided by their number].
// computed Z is 436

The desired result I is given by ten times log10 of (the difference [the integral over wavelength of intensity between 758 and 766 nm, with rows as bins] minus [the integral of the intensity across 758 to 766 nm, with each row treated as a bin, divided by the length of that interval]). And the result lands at 21.7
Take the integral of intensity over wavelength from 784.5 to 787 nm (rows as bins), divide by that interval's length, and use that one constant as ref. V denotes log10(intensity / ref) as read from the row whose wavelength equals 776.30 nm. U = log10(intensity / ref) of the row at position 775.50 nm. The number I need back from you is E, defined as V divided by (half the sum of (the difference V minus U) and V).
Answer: 0.4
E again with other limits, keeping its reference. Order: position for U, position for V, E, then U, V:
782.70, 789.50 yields -7.2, 0.036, 0.02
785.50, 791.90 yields 1.1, 0.003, 0.03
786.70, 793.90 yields 0.3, -0.018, 0.00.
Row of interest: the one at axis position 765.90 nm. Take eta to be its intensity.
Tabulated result 20.9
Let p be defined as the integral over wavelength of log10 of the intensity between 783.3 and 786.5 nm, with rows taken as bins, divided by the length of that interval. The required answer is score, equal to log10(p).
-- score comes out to 0.119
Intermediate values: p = 1.315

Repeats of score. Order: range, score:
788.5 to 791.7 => 0.117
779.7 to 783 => 0.121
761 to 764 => 0.121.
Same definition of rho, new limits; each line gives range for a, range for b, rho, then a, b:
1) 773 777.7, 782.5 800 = -1.9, 1.39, 1.47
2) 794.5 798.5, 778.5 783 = -2.4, 1.49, 1.26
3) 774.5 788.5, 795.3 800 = -2.0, 1.41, 1.34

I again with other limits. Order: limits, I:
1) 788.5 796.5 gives 21.7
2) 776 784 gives 21.6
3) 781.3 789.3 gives 21.5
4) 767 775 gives 21.8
